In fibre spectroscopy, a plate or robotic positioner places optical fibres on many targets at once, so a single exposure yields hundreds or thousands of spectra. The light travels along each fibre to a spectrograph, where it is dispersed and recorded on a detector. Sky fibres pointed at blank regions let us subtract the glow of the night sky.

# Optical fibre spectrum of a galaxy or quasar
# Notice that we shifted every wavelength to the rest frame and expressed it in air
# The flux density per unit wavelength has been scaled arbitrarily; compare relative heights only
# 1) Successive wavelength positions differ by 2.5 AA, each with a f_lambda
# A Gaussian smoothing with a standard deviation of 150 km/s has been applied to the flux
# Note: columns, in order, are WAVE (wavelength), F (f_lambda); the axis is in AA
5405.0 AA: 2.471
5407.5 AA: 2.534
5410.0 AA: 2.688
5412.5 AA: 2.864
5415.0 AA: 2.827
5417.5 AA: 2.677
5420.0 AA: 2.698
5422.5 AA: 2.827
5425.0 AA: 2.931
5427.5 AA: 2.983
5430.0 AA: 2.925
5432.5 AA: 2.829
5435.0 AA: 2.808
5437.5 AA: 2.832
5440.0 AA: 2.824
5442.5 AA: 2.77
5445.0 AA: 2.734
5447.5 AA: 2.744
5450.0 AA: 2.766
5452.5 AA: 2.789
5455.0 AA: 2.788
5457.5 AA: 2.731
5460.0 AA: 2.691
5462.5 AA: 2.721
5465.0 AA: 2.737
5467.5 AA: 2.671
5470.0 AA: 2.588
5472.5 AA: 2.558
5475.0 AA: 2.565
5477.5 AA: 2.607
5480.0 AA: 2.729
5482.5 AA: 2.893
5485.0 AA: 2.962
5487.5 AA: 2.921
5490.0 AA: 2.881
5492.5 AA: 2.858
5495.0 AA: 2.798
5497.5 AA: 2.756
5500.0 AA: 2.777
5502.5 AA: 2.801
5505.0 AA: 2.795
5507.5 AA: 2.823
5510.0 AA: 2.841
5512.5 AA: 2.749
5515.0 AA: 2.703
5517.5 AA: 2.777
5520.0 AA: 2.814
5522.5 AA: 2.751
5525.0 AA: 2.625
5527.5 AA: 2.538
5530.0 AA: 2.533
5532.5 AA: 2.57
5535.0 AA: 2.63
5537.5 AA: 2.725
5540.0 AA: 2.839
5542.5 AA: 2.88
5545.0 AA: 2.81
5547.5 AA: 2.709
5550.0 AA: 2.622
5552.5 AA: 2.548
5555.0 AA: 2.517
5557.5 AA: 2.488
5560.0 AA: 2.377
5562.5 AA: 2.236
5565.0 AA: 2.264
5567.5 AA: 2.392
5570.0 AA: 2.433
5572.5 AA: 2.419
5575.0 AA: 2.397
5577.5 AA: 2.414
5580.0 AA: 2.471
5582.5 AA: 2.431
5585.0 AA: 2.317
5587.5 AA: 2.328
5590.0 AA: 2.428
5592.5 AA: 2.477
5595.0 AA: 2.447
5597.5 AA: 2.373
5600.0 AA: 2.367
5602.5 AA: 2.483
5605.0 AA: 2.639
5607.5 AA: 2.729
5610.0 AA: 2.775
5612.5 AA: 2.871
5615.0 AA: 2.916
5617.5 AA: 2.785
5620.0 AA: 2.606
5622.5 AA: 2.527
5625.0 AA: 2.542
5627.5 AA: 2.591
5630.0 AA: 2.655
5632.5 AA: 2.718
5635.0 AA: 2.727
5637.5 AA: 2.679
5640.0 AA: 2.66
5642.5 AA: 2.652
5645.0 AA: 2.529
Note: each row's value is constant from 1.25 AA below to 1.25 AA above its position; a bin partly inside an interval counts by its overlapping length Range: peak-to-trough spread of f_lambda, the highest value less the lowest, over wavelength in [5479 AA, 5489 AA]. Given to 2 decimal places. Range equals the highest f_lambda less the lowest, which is 0.23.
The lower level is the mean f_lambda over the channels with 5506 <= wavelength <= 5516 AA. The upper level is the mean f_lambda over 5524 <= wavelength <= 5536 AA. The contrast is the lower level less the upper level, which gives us 0.20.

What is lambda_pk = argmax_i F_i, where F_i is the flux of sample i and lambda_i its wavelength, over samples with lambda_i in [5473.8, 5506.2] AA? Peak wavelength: 5485.0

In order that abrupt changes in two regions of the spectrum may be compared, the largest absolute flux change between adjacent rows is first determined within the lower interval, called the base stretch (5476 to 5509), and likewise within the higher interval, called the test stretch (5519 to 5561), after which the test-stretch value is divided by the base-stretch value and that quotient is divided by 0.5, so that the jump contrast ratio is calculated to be 1.5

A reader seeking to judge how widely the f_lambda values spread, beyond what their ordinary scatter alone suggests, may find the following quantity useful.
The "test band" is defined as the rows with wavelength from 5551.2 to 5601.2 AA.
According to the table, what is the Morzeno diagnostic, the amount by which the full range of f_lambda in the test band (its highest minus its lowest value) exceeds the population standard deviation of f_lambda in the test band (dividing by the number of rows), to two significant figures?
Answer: 0.23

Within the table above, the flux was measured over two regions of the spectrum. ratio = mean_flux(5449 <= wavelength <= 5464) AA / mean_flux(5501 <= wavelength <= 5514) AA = 0.98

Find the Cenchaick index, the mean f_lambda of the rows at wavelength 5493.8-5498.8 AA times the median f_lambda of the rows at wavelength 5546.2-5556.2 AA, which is 7.2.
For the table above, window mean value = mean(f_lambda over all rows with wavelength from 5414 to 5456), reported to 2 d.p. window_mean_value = 2.81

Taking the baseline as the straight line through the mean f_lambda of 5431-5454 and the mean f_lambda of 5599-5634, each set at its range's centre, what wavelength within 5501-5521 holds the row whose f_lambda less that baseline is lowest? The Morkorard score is 5515.0 AA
